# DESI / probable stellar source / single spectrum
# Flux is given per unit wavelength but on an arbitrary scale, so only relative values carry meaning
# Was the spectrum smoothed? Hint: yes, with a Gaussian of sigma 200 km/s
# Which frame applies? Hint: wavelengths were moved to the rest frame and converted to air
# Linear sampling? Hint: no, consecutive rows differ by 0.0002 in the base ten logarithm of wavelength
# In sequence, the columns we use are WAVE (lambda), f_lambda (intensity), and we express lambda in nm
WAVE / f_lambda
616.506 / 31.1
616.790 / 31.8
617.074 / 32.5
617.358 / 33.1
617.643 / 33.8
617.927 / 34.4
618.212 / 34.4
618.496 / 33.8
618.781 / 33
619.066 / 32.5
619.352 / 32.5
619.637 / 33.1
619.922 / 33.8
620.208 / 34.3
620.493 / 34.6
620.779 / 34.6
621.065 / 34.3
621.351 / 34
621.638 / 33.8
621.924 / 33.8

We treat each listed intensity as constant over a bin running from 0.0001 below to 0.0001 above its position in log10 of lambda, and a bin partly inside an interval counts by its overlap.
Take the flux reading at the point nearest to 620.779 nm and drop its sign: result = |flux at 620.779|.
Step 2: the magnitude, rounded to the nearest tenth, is 34.6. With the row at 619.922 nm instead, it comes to 33.8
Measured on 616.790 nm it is 31.8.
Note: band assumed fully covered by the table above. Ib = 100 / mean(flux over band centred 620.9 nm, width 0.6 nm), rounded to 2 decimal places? 2.90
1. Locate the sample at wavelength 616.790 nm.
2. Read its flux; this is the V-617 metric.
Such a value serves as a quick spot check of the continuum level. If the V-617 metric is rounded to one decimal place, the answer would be 31.8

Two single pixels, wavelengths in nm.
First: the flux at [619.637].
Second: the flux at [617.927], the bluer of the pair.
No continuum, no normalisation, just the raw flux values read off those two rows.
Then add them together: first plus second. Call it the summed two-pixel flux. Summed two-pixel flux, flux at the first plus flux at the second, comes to 67.5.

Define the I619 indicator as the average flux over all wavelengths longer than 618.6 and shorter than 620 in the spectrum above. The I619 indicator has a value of 33.0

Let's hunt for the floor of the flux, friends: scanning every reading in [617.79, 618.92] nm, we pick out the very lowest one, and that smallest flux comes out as 33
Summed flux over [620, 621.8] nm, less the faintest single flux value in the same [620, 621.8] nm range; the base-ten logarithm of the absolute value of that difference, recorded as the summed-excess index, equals 2.2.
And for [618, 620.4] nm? 2.4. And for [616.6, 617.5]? 1.8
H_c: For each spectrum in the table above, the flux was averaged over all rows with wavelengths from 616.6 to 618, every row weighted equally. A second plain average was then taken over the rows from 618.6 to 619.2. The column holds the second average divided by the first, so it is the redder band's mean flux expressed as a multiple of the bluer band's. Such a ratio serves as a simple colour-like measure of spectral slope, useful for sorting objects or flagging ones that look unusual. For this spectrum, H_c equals 0.99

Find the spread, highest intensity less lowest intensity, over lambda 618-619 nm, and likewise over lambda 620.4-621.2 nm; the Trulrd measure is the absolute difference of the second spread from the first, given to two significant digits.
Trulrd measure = 1.1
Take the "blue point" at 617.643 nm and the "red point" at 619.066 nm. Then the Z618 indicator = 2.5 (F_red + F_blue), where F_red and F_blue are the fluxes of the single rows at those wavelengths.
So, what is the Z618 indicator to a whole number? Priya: 166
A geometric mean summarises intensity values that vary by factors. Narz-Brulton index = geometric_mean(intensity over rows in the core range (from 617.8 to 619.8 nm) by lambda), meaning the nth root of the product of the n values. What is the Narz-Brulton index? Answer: 33.4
